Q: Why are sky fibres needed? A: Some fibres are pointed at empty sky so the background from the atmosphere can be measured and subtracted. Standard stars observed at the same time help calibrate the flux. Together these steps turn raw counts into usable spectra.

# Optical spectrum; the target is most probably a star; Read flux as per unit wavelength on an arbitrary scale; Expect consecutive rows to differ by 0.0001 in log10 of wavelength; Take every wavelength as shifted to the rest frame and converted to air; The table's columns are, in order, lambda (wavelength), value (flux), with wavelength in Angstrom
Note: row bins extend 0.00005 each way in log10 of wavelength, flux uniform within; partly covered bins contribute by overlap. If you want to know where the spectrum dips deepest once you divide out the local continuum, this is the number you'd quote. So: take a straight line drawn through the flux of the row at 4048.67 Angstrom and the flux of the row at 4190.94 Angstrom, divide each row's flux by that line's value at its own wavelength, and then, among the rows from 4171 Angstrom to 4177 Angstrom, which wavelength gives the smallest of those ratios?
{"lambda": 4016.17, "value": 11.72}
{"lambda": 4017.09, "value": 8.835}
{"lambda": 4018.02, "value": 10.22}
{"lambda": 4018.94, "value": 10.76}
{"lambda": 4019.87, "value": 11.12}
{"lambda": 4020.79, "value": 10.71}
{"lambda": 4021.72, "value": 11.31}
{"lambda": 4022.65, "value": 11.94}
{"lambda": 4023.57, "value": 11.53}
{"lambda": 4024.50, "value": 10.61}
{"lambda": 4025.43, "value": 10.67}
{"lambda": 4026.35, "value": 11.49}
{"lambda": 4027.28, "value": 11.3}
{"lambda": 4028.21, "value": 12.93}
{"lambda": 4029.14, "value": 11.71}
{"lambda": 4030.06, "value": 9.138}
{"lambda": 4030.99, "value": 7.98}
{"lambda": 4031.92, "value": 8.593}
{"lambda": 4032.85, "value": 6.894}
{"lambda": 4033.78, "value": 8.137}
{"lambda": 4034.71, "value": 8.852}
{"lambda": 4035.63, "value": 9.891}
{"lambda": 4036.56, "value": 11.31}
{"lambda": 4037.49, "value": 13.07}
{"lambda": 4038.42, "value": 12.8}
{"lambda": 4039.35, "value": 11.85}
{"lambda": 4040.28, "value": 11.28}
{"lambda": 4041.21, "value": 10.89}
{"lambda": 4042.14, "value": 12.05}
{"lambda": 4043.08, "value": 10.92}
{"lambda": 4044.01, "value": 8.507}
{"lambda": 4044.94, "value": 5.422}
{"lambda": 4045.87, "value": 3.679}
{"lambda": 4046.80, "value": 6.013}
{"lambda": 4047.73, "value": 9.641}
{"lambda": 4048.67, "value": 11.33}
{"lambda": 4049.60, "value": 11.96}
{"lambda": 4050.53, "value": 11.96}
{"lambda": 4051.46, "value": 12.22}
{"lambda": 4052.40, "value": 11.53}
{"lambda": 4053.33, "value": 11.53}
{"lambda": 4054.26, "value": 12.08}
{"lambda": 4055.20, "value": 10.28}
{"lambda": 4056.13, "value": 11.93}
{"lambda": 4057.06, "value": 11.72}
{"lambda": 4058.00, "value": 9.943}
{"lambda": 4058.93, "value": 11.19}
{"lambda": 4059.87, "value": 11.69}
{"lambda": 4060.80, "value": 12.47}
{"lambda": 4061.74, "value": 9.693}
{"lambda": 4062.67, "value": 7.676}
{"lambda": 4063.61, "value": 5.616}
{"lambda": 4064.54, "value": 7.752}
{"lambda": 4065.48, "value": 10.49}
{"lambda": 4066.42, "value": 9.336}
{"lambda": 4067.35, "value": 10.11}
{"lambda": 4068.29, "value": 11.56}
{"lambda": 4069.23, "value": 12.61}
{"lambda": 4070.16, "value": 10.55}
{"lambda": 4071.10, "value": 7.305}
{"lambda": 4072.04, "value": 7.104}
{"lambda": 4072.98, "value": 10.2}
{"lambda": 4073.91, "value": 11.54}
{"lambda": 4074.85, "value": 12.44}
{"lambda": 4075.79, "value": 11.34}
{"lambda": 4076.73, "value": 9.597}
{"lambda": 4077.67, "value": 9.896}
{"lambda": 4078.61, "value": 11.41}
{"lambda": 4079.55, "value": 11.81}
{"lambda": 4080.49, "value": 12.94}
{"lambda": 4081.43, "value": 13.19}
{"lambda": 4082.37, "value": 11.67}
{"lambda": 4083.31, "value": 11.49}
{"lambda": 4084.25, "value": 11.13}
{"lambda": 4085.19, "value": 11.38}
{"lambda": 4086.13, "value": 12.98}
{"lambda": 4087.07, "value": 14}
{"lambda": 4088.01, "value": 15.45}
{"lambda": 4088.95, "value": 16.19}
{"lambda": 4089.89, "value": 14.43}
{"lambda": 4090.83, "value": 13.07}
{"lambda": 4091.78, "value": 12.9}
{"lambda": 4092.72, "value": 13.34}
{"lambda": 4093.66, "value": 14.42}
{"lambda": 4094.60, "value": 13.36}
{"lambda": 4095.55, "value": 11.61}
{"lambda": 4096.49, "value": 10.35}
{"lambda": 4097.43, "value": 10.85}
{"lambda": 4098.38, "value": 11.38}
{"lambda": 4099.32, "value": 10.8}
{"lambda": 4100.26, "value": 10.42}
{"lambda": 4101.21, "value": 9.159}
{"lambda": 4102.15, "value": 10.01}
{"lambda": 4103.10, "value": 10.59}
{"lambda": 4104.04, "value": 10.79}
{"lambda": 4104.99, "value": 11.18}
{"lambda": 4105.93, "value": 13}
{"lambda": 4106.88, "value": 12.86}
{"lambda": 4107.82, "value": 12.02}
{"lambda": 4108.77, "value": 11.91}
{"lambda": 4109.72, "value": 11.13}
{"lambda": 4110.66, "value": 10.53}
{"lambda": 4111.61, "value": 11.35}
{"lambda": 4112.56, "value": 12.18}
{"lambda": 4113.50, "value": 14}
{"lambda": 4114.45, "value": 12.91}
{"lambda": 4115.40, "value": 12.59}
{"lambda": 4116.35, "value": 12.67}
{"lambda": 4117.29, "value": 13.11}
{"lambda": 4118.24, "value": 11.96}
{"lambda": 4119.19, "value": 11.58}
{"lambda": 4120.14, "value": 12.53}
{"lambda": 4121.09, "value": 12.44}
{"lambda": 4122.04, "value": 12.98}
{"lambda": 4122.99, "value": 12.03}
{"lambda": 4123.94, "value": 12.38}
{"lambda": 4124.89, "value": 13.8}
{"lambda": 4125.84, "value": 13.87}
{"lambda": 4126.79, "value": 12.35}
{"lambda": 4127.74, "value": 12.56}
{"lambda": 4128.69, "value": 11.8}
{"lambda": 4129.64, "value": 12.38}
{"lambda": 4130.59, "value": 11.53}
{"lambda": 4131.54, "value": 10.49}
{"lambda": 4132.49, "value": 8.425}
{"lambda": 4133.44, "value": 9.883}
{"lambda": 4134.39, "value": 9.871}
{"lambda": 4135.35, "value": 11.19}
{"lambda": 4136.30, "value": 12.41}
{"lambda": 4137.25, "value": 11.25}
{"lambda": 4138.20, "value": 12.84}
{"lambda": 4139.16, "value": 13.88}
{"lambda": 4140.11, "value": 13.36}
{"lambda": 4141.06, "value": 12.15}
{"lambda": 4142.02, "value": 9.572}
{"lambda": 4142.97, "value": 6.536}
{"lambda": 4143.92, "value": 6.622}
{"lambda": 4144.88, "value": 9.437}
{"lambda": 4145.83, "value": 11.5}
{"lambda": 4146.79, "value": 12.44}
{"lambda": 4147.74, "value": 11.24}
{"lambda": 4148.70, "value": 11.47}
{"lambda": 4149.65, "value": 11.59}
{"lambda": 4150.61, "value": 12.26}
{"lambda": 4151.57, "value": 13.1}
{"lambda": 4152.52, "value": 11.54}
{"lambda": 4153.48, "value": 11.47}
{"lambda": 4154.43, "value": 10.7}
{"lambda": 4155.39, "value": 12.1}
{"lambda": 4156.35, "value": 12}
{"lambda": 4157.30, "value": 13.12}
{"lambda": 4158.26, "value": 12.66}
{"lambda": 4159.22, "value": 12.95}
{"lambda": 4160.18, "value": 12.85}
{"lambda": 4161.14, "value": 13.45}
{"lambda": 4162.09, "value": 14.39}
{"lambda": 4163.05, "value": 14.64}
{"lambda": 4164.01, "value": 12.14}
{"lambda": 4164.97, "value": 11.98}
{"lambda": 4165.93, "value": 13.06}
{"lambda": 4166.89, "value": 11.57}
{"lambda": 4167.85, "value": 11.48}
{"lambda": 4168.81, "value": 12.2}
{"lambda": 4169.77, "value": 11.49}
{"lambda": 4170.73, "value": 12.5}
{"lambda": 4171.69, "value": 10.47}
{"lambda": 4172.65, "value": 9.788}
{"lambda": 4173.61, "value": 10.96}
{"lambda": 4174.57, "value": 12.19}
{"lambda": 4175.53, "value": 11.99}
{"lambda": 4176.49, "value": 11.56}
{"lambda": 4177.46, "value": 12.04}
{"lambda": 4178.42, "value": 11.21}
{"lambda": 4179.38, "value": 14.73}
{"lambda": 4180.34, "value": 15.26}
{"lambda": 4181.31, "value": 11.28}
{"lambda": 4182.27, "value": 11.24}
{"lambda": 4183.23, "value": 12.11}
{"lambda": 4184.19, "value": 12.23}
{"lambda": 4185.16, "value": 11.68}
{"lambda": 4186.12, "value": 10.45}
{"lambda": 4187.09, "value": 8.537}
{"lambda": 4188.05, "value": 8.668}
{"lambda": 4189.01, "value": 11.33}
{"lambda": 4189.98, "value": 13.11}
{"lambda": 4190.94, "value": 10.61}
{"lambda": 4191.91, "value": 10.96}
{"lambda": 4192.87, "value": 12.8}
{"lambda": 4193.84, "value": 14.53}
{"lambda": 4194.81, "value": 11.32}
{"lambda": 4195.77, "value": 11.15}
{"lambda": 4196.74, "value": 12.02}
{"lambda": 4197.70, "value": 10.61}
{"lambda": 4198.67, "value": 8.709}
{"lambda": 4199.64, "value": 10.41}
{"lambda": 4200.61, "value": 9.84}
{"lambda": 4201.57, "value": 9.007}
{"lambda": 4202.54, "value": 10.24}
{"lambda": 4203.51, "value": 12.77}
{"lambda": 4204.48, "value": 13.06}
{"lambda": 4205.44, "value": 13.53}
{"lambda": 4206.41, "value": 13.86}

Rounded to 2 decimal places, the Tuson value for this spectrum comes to 4172.65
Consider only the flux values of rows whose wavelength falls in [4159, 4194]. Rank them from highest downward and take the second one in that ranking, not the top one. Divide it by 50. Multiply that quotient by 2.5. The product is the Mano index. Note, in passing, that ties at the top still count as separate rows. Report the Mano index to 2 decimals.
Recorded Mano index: 0.74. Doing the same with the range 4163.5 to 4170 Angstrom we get 0.61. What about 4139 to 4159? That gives 0.67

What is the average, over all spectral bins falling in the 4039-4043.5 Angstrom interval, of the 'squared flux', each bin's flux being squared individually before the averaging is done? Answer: 130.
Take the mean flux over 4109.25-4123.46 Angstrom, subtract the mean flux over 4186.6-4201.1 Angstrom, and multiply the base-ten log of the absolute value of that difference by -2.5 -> -0.3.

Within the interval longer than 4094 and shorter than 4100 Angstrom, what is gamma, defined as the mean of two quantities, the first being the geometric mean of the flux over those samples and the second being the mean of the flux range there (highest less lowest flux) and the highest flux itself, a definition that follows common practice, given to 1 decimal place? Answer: 9.8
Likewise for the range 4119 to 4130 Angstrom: 10.3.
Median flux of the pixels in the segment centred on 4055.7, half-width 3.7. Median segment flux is 11.5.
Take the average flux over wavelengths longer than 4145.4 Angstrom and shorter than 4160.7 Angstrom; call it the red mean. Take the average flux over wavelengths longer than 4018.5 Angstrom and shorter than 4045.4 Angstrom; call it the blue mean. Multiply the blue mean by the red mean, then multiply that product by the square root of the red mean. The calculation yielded 439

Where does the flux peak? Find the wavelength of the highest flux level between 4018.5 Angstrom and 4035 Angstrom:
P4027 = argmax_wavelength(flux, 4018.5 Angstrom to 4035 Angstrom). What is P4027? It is 4028.21 Angstrom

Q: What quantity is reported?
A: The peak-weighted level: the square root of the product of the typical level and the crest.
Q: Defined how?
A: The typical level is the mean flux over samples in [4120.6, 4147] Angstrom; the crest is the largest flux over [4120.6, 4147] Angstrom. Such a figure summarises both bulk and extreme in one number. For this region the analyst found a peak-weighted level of 12.6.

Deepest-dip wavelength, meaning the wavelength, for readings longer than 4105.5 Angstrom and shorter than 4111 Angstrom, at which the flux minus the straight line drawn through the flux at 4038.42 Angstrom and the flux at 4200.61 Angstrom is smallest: 4110.66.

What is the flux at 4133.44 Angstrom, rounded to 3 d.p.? 9.883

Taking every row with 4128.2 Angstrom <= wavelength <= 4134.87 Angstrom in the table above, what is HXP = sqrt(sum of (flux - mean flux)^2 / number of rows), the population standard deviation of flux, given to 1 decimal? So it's 1.3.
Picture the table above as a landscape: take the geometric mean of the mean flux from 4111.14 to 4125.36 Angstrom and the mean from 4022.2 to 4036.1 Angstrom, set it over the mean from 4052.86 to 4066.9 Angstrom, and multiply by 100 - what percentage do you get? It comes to 110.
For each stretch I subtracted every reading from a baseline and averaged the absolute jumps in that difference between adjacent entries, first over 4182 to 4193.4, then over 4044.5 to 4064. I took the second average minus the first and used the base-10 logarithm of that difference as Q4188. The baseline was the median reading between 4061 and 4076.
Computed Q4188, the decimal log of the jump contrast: -1.31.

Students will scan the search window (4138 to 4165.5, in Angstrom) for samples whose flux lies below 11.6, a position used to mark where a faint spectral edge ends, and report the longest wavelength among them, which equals 4154.43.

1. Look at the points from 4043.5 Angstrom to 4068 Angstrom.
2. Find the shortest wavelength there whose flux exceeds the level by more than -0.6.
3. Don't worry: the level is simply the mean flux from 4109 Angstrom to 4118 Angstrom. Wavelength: 4049.60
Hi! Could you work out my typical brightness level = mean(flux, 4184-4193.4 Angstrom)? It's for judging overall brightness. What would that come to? 11.0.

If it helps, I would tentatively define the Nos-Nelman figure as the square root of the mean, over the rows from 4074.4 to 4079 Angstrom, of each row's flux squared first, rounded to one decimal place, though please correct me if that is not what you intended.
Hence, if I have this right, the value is 11.0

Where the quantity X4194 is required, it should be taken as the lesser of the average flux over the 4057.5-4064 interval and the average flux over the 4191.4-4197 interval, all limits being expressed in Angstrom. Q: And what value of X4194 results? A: 9.8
